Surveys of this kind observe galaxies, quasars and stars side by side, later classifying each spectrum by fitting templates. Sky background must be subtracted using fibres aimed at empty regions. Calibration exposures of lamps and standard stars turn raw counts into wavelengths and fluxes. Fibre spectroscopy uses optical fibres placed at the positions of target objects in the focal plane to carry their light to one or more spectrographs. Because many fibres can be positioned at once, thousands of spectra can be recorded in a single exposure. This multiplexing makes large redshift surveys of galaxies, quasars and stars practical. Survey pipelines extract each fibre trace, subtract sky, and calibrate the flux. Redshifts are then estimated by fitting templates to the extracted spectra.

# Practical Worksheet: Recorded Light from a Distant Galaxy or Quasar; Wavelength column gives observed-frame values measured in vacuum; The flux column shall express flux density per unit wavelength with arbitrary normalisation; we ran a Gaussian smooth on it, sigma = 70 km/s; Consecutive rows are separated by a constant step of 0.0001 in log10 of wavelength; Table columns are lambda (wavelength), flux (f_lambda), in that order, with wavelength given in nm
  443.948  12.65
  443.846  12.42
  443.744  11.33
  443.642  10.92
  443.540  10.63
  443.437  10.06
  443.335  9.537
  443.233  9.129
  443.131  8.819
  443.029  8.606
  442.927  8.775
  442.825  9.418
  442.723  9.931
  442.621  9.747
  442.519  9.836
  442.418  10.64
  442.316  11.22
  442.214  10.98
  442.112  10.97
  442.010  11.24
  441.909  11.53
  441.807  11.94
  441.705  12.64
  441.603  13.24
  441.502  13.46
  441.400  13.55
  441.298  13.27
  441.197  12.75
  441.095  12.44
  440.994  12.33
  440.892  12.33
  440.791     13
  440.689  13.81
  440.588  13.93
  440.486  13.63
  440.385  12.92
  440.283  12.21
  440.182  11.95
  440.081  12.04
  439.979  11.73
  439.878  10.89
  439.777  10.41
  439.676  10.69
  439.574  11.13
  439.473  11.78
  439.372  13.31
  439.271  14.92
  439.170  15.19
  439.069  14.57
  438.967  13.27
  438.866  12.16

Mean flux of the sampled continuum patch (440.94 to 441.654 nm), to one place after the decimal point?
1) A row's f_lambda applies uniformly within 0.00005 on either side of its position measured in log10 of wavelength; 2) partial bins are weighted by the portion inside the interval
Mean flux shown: 13.0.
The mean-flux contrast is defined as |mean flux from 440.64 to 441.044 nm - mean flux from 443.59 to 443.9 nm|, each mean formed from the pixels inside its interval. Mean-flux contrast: 1.3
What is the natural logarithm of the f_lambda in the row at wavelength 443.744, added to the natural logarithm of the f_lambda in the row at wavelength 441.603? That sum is 5.011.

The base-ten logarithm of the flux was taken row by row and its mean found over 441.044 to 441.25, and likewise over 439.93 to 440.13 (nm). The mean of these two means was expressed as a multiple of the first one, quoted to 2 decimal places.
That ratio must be 0.99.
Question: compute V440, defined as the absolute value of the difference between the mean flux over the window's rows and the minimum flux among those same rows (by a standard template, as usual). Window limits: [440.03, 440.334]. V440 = 0.12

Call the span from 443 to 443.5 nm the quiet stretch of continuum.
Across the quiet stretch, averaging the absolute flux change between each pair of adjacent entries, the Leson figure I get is 0.36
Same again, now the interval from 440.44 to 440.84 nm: 0.41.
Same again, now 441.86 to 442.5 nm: 0.28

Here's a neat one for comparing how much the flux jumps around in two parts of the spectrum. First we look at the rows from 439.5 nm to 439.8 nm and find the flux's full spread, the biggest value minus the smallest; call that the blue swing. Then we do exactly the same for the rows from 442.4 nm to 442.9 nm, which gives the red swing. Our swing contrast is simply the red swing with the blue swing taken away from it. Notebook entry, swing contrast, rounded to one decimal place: 0.5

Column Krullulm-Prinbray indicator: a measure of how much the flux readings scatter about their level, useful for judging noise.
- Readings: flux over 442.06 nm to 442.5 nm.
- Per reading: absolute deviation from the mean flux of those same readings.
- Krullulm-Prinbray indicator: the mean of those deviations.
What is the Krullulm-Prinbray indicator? 0.2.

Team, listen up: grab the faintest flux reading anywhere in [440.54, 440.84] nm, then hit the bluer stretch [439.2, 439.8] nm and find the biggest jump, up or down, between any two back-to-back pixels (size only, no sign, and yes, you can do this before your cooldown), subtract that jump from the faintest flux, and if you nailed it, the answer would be 11.4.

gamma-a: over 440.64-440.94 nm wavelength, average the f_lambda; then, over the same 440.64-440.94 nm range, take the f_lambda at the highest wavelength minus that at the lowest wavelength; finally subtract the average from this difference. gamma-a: -14.5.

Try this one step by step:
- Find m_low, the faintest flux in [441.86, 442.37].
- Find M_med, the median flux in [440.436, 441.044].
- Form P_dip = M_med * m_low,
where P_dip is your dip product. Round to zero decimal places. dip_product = 146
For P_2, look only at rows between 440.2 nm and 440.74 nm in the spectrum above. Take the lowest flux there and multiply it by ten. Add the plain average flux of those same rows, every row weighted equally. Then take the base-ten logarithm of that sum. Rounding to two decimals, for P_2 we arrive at 2.13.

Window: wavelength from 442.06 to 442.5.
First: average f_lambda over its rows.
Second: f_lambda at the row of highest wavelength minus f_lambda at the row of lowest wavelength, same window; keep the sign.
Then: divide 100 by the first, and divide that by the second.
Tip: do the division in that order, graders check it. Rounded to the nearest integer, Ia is -28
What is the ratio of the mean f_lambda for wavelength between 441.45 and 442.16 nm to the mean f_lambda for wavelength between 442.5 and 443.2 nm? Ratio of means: 1.31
